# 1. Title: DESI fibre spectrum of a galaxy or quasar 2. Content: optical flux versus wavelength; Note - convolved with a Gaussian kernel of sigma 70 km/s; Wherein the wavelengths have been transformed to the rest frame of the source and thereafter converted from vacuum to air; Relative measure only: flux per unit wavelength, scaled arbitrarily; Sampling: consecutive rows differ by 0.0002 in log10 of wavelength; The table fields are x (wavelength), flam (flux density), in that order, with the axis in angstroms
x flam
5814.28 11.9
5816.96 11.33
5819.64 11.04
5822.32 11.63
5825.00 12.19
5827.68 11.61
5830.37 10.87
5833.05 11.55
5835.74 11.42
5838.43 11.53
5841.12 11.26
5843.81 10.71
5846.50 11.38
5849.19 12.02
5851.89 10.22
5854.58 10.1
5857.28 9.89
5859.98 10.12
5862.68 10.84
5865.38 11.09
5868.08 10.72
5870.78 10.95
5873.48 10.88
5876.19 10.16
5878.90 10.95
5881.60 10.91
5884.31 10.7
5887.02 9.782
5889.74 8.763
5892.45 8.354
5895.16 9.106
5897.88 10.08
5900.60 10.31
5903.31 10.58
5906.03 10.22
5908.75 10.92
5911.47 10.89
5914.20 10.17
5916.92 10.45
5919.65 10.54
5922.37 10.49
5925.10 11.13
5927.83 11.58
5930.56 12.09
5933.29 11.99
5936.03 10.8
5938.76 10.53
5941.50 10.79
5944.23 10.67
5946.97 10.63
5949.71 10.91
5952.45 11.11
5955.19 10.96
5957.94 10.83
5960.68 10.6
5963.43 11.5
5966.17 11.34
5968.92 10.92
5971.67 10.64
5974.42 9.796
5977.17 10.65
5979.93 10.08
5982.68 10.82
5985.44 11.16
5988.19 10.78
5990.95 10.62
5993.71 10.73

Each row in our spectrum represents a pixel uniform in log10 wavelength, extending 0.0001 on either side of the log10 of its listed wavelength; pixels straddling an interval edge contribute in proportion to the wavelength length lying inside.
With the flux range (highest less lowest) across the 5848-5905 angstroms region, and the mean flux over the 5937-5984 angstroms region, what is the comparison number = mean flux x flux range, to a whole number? 39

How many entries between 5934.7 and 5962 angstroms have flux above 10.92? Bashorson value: 2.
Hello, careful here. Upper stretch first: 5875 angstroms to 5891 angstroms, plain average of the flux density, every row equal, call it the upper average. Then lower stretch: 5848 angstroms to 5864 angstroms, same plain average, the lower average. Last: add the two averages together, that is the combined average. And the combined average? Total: 20.7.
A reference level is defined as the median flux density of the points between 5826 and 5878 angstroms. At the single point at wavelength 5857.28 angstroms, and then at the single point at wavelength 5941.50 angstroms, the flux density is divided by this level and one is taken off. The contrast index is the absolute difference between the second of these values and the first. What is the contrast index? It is 0.083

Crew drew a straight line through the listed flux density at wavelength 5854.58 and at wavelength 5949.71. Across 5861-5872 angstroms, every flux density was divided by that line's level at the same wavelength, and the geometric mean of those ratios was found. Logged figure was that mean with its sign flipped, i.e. -1.07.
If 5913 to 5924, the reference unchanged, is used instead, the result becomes -0.98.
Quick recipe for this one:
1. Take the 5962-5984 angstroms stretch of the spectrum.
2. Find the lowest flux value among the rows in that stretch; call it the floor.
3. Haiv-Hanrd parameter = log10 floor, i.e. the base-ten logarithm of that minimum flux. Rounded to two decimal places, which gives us 0.99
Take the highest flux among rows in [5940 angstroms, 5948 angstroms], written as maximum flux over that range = 10.79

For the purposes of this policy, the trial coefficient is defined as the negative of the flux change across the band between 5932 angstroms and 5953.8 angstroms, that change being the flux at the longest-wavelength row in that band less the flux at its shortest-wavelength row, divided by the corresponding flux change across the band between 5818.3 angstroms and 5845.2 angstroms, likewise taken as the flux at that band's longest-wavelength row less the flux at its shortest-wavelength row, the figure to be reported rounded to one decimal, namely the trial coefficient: -2.7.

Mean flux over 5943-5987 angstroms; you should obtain 10.8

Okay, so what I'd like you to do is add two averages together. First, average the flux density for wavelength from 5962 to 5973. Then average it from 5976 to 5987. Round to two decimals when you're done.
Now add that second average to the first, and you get 21.78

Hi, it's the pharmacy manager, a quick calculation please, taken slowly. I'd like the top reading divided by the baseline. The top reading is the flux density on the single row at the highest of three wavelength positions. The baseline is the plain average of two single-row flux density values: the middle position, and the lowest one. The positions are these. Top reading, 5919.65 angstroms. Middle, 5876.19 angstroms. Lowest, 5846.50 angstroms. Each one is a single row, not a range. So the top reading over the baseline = 0.98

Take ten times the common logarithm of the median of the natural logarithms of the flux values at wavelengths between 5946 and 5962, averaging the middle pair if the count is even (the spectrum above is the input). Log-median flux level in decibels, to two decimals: 3.78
